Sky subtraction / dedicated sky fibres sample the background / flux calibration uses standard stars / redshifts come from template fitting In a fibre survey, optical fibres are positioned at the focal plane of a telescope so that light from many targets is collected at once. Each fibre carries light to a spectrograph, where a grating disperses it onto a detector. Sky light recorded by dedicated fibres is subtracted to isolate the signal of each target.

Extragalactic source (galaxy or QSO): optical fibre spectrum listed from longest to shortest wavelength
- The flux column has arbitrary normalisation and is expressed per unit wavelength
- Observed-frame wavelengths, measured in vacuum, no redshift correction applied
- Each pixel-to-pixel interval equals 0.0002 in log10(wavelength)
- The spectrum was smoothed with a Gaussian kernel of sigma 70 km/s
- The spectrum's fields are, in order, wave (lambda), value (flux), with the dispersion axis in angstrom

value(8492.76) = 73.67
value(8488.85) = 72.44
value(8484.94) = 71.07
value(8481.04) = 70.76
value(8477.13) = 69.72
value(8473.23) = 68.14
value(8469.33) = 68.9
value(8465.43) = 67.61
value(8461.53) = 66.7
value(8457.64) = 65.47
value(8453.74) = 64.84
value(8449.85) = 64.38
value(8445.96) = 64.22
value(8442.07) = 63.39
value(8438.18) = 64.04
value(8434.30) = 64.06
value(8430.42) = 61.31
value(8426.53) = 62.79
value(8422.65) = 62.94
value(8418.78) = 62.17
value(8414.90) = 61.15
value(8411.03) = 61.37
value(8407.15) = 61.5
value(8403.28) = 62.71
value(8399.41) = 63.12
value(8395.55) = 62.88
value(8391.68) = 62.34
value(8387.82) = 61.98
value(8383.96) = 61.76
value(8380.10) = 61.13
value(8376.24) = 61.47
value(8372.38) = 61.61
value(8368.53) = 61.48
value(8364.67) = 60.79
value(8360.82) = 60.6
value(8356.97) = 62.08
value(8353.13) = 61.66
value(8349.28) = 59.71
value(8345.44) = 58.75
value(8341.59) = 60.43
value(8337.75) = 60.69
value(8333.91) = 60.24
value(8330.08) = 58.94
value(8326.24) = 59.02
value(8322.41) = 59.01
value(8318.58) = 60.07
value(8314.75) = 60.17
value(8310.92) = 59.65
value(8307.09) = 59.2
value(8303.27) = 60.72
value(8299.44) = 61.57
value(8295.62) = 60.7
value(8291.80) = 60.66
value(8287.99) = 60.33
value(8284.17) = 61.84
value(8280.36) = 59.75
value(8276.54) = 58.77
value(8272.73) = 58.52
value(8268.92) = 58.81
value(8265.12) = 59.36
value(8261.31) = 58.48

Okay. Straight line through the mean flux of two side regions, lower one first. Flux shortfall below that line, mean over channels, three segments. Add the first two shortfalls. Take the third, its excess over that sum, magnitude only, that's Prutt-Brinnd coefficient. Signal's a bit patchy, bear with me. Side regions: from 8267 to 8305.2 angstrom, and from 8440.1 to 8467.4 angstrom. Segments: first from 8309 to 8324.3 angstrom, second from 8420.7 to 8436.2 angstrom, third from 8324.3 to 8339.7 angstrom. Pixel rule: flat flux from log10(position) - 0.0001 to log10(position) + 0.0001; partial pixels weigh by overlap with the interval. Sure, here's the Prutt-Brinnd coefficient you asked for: 1.2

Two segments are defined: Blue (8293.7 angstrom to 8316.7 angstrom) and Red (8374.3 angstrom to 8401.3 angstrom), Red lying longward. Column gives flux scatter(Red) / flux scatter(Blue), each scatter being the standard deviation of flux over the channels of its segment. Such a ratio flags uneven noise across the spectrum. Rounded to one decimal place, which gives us 0.9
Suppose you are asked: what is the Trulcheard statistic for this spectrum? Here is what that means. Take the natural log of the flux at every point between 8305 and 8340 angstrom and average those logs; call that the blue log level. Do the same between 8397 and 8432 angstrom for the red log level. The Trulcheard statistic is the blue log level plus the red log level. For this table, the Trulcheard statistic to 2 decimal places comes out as 8.22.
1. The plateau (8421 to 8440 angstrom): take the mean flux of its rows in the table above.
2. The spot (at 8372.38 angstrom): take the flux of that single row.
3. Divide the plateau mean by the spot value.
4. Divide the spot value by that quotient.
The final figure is 60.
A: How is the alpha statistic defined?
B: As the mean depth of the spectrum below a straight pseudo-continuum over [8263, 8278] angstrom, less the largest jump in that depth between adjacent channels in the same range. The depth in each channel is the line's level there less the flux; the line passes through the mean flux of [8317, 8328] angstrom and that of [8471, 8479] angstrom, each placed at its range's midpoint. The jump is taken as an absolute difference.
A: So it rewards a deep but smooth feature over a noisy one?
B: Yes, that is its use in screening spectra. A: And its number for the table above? -3.5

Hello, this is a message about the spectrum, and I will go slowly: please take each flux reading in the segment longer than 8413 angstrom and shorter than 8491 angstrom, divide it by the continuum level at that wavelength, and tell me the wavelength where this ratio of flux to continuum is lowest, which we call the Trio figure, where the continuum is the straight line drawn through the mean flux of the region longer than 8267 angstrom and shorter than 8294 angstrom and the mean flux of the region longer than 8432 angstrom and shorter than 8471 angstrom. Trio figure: 8430.42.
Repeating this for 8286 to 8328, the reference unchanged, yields 8326.24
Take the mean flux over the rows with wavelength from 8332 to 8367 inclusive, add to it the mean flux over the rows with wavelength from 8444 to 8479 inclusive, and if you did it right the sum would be 127.2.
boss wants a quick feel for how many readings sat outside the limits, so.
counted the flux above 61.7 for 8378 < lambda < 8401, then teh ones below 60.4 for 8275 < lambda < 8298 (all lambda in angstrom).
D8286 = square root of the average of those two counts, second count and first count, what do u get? 2.00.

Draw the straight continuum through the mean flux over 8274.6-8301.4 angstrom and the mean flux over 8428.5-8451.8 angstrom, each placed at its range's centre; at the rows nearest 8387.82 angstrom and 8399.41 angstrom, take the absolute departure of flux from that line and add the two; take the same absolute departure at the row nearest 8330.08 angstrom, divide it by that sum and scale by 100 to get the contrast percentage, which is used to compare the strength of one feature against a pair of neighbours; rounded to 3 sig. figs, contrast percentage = 267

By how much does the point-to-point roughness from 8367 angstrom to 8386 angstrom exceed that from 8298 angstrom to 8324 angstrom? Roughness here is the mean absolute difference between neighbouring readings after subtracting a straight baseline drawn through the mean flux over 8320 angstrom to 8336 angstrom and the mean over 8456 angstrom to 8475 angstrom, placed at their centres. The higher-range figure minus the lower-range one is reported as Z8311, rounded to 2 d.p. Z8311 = -0.47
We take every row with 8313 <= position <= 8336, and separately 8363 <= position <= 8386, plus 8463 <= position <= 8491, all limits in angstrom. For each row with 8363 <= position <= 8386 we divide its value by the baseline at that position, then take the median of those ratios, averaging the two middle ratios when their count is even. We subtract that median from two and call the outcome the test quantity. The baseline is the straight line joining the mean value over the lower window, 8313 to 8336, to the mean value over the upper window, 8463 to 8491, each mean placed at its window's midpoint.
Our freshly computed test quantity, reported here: 1.02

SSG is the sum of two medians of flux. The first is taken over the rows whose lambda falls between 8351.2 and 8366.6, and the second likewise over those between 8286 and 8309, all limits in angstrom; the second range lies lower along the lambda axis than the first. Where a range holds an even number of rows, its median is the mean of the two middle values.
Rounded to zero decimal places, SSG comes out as 122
